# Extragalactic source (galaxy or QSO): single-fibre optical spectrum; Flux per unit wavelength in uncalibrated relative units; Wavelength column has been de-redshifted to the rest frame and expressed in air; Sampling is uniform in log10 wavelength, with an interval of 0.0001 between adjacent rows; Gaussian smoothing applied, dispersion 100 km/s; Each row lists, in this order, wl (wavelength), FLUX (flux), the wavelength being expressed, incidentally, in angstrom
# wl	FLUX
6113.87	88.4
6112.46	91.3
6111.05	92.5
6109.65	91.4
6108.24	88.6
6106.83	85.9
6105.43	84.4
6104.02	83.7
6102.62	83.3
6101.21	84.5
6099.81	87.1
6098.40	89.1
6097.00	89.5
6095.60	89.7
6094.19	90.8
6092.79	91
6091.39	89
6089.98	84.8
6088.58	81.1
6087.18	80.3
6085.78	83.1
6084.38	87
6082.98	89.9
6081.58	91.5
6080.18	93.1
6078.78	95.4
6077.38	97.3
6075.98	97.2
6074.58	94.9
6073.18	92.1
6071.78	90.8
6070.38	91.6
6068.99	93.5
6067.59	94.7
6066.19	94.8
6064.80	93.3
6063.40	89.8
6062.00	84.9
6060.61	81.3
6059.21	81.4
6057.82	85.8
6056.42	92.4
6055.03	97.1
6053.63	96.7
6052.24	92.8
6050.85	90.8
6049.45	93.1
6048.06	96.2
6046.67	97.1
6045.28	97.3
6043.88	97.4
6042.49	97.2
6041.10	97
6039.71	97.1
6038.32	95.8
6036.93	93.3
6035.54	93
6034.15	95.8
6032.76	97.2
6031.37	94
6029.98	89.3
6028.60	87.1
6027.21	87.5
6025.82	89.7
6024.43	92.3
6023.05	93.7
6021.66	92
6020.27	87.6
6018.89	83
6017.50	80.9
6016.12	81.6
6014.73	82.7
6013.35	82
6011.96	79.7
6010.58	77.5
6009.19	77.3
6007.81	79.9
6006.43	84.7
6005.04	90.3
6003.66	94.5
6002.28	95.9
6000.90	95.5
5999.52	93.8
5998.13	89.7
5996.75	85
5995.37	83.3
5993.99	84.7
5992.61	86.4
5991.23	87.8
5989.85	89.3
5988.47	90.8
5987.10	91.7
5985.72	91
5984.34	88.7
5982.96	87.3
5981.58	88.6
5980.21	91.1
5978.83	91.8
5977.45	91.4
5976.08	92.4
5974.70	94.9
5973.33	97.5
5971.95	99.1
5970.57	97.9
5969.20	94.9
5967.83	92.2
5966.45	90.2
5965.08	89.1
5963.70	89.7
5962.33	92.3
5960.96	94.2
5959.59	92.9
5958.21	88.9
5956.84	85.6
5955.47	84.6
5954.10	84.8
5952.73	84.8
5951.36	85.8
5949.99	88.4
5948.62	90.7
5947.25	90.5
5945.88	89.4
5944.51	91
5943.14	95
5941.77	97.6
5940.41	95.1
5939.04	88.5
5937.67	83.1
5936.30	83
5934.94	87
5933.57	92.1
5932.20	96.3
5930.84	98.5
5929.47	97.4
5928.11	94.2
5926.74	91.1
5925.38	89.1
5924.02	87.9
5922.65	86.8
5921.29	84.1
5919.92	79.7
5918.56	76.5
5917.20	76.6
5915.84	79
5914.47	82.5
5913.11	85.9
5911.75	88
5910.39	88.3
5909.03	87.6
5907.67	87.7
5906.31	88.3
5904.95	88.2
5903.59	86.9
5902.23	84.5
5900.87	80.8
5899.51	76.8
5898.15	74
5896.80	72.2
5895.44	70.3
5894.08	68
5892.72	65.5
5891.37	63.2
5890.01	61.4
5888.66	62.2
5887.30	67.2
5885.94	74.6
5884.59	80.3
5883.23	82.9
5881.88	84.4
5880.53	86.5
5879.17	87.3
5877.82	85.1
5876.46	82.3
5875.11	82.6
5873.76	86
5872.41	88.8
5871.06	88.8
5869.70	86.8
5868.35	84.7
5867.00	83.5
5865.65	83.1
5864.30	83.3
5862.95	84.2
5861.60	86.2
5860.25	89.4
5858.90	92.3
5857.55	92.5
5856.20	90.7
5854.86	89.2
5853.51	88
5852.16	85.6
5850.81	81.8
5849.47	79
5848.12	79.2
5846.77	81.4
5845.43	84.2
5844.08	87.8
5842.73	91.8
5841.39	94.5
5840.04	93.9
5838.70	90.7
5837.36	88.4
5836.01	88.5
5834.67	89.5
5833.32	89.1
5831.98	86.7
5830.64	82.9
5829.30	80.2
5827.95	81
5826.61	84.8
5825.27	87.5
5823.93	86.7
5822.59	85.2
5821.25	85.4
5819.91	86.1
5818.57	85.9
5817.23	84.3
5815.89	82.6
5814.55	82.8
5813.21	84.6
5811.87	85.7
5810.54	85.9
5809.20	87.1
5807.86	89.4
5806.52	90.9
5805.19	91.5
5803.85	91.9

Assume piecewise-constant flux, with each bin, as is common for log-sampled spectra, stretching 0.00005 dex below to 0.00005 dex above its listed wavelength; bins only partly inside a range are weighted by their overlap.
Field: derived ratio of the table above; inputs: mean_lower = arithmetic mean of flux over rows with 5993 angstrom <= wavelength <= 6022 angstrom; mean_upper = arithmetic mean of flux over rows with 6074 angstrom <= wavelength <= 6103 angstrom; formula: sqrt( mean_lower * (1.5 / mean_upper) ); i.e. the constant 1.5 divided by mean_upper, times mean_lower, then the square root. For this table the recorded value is 1.20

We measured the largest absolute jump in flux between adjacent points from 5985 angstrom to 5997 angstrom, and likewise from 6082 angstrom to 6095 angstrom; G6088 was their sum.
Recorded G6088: 5.9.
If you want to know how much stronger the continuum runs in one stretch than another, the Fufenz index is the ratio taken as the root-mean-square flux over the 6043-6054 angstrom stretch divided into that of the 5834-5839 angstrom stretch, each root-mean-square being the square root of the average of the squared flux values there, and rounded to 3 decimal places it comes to 0.938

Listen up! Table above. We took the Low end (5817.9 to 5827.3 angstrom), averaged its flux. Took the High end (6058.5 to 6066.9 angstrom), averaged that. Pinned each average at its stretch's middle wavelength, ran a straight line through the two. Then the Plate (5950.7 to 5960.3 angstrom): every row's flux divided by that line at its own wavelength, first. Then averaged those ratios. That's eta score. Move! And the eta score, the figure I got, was 0.999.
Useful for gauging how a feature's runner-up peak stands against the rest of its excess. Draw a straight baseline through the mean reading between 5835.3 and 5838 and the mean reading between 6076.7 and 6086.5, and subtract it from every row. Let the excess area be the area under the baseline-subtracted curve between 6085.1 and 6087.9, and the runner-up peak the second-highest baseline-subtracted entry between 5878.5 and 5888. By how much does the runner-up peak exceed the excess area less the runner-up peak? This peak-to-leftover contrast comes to 22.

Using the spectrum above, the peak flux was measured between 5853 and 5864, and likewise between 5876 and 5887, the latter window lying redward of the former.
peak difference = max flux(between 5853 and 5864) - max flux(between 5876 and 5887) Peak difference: 5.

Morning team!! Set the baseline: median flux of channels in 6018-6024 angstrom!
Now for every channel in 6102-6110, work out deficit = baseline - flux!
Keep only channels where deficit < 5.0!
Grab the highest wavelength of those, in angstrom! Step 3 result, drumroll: 6109.65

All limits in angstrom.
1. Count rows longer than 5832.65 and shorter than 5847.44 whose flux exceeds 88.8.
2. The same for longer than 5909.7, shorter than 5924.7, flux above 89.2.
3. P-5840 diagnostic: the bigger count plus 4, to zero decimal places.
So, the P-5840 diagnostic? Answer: 10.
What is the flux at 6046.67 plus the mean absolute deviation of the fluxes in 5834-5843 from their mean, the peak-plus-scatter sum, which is 99.1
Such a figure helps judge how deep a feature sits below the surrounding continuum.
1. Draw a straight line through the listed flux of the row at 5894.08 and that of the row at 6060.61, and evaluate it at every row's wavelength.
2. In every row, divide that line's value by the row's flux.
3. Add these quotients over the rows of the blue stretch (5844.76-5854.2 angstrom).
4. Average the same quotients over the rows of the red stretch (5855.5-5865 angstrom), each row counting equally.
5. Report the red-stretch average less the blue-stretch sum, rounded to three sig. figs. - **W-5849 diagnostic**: -4.72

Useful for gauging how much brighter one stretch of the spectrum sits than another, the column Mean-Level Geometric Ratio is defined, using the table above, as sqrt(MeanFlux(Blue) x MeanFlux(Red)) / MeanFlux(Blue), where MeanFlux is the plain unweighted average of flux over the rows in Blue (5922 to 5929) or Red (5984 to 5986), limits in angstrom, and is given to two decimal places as 1.00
